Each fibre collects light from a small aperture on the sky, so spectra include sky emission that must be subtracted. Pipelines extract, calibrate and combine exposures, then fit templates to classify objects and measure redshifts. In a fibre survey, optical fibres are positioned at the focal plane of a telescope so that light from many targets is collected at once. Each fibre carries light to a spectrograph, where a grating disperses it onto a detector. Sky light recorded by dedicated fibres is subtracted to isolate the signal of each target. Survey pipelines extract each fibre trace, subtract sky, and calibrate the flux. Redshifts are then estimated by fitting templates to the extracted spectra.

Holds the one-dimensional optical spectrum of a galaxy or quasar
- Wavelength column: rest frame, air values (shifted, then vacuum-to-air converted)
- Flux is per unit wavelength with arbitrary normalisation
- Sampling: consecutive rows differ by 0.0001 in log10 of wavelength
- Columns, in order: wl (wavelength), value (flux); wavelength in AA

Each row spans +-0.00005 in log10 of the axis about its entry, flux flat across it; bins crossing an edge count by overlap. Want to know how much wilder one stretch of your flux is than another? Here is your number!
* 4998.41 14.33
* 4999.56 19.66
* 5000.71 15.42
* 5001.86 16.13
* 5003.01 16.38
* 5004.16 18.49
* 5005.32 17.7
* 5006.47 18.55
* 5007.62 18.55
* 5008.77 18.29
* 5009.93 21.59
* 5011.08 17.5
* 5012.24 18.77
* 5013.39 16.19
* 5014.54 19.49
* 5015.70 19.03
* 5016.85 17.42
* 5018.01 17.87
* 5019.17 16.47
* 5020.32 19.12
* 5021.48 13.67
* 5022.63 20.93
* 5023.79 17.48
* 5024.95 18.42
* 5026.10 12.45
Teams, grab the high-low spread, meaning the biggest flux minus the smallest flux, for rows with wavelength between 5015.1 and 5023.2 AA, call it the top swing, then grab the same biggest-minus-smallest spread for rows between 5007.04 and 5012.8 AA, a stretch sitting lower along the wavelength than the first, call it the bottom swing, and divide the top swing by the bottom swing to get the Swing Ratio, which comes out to 1.8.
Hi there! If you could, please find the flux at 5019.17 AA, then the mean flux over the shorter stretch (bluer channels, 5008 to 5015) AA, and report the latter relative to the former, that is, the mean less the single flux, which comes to 2.2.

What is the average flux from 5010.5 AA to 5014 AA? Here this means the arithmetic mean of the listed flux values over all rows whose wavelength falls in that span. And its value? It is 17.5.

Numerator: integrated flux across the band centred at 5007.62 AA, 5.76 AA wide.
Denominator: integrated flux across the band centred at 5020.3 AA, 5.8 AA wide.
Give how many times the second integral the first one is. 1.07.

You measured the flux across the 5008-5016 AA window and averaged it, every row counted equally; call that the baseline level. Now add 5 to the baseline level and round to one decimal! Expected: 23.7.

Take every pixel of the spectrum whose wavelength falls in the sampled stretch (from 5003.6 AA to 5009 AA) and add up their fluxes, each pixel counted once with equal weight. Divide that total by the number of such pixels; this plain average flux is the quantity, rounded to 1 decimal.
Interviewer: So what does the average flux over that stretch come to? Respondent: 18.3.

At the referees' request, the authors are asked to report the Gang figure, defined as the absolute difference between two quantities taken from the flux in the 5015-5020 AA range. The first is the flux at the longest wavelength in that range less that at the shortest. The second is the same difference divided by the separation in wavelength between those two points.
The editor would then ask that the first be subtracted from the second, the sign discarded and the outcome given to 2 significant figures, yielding 1.8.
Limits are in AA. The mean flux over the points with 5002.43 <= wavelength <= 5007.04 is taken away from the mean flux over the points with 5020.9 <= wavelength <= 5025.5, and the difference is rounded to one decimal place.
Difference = -0.2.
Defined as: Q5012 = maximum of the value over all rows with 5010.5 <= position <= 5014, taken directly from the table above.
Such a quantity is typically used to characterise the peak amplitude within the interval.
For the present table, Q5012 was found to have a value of 18.77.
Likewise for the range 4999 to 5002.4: 19.66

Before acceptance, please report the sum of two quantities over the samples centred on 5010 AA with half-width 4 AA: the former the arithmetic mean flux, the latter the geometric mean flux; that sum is 36.9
